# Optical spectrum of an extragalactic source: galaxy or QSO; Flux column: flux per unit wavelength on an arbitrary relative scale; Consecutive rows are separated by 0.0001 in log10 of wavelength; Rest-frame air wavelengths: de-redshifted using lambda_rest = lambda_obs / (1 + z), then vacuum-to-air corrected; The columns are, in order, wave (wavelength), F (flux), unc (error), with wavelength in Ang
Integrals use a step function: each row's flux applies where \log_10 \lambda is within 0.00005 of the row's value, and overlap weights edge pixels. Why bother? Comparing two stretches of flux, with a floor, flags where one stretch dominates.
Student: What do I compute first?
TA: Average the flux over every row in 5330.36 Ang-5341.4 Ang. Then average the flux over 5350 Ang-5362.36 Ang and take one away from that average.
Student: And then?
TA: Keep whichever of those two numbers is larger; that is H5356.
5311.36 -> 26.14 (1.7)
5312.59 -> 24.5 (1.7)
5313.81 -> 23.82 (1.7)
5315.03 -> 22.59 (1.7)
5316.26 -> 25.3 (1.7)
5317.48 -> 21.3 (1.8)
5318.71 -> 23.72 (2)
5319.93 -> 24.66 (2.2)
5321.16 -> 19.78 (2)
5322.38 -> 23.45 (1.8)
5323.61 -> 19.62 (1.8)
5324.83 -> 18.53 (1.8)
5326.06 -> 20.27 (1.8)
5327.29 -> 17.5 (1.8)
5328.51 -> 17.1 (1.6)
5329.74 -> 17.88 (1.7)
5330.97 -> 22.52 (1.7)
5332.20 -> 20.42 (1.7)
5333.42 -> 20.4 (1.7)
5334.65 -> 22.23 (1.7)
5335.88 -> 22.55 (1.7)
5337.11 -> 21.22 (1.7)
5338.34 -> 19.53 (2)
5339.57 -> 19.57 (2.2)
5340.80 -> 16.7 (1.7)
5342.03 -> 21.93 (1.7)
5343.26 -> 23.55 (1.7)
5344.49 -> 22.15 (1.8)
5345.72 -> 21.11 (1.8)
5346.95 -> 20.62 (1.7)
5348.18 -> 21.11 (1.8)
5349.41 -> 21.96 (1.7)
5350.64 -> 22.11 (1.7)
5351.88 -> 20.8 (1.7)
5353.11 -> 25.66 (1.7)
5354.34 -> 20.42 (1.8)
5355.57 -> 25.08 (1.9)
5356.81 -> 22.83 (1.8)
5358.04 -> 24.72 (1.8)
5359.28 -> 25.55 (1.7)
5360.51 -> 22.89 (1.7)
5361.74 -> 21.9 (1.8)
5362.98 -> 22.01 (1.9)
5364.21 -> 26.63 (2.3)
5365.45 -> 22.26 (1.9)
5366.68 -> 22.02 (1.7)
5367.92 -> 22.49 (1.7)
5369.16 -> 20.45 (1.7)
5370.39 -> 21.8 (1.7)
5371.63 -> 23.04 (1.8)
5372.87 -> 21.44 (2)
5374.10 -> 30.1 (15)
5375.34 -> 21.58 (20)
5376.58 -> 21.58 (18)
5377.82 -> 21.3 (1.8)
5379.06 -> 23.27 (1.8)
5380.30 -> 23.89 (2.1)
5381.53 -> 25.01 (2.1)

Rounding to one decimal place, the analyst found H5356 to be 22.2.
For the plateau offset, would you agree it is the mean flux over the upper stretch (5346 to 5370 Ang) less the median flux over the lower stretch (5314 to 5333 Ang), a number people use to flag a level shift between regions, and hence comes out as 2.3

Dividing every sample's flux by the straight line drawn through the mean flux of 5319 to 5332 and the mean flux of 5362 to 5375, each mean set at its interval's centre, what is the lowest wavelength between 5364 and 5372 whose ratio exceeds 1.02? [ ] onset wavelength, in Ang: 5364.21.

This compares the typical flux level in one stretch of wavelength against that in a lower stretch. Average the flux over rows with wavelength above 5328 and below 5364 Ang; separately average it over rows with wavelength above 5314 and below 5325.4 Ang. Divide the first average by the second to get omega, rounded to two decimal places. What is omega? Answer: 0.98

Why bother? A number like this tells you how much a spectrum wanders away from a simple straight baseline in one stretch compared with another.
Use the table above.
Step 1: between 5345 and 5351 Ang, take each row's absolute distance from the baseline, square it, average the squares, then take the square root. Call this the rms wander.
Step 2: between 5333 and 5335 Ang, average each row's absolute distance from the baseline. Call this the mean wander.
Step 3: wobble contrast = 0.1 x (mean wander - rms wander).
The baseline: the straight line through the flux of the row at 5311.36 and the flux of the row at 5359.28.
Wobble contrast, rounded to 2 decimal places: 0.02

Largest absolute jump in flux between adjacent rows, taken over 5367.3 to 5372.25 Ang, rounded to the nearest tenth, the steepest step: 2.0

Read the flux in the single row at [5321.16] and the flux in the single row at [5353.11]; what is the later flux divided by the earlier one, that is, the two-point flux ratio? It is 1.30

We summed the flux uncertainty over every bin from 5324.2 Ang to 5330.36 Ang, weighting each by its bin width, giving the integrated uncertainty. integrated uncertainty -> 10.7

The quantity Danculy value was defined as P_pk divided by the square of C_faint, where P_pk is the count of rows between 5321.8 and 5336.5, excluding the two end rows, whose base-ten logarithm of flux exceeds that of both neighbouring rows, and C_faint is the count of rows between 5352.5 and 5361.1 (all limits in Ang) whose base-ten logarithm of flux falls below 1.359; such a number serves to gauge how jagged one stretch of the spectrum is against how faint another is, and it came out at 0.50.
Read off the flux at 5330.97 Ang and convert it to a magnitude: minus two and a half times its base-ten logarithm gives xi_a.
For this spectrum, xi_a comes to -3.38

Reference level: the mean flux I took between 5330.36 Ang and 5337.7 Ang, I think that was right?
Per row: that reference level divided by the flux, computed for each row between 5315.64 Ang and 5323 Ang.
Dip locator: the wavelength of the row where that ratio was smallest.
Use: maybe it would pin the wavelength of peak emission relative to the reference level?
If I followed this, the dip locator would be 5316.26 Ang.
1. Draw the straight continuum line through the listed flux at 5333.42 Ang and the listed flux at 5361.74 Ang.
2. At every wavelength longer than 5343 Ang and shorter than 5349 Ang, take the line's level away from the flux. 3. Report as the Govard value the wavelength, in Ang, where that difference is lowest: 5346.95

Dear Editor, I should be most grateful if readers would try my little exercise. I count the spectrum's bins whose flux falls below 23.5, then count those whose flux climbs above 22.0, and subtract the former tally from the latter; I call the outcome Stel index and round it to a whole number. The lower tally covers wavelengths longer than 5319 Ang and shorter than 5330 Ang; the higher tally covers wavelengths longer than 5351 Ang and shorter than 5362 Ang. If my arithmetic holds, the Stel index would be -2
